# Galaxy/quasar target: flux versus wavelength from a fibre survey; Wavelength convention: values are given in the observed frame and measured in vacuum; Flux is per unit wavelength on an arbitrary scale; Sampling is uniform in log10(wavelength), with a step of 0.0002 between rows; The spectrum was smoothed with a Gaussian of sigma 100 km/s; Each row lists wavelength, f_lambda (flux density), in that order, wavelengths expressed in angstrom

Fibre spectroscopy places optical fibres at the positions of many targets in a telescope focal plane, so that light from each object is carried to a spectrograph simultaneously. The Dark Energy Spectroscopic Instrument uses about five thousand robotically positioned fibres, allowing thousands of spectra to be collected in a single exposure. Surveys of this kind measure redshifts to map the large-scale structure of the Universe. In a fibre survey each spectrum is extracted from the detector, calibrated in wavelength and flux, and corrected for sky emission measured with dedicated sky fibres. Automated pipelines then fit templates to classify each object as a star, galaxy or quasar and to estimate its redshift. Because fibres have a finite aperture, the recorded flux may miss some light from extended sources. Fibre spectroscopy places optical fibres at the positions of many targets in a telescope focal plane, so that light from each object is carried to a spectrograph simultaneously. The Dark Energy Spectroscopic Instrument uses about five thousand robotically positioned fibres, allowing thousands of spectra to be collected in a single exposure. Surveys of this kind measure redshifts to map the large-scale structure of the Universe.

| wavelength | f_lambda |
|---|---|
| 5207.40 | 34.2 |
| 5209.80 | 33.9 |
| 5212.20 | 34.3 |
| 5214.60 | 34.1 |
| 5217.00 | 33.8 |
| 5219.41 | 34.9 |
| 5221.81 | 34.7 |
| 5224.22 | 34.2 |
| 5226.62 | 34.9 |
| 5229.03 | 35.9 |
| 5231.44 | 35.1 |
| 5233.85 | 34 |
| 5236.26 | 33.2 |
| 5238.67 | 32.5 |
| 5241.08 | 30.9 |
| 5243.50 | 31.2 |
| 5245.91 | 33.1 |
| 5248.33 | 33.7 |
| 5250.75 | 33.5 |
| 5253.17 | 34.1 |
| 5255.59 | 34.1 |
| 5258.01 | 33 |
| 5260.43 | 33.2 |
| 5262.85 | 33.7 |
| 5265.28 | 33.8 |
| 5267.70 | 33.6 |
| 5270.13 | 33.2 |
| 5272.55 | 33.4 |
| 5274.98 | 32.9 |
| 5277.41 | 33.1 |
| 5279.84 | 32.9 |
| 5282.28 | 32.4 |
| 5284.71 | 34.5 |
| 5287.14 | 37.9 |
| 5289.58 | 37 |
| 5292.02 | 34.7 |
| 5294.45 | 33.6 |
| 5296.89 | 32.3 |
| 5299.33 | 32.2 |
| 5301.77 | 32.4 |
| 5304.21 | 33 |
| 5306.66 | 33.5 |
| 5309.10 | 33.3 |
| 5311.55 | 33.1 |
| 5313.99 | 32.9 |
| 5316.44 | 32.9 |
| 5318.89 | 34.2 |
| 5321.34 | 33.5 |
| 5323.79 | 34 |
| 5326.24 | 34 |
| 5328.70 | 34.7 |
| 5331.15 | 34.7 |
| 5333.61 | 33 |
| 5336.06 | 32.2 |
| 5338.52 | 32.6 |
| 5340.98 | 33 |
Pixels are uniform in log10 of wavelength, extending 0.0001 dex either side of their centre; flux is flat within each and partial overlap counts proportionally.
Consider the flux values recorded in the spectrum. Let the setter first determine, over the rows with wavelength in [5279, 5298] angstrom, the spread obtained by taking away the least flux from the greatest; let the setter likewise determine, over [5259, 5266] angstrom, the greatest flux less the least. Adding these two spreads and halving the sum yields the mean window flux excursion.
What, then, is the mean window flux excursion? 3.1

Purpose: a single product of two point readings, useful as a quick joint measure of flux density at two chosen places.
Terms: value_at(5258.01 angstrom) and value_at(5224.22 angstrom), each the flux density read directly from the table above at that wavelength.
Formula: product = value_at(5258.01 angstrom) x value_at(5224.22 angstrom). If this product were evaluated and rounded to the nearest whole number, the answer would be 1129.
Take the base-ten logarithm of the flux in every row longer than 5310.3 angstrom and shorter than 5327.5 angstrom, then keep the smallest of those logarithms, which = 1.517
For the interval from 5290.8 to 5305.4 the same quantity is 1.508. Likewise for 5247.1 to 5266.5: 1.519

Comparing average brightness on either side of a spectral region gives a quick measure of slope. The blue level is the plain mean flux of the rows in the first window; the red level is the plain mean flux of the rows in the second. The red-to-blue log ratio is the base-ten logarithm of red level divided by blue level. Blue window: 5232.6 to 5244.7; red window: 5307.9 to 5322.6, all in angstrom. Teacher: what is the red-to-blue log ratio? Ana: 0.013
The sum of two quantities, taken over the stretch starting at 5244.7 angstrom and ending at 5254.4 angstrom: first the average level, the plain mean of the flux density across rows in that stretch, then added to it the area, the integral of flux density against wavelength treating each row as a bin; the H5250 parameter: 359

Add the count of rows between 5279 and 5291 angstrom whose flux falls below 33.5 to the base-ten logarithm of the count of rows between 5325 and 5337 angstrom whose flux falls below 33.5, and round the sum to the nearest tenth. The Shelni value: 2.3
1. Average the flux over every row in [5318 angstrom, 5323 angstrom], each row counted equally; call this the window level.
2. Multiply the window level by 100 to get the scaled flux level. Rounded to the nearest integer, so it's 3385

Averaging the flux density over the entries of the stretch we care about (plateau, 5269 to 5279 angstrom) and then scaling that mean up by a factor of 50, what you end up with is 1658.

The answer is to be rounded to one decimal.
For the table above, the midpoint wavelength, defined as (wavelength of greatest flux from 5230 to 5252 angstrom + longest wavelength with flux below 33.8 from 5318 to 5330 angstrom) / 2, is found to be 5276.4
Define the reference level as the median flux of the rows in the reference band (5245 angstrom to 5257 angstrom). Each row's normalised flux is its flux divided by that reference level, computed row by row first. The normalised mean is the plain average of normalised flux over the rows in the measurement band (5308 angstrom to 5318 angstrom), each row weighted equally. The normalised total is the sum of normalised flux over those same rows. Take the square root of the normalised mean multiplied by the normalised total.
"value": 1.96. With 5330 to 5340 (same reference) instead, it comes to 1.97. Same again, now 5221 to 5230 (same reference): 2.07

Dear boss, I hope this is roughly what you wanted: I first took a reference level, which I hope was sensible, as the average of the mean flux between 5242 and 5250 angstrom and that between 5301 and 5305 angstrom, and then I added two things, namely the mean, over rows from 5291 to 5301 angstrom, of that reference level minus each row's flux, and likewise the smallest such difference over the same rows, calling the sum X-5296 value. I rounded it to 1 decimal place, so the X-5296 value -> -2.5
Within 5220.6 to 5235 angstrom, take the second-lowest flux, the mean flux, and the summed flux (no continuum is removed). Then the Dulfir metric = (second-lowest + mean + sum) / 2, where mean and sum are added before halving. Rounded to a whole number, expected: 139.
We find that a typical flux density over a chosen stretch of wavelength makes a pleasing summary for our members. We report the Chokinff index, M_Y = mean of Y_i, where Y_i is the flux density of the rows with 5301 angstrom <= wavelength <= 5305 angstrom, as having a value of 32.7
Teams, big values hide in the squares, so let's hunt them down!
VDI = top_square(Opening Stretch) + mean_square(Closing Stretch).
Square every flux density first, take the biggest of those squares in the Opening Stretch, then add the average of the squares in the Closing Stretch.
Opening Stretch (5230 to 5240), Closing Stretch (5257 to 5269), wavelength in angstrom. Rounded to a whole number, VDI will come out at 2352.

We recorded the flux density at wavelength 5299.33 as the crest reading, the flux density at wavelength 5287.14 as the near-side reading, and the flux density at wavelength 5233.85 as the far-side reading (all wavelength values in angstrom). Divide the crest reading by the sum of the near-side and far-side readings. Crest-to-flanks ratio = 0.45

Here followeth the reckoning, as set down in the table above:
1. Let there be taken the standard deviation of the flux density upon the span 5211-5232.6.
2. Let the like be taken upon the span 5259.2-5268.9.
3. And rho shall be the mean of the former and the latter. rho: 0.4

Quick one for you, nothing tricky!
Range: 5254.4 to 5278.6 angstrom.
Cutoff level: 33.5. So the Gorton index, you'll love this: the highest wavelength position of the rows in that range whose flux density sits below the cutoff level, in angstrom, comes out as 5277.41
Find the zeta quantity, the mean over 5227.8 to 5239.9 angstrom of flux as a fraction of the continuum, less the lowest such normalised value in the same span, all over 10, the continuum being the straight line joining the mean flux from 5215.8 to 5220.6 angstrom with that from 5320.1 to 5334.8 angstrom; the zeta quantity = 0.0047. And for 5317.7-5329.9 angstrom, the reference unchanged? 0.0017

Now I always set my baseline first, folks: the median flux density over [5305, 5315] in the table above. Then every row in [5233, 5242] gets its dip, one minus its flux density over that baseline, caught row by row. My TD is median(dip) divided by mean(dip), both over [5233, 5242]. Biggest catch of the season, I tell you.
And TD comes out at 0.64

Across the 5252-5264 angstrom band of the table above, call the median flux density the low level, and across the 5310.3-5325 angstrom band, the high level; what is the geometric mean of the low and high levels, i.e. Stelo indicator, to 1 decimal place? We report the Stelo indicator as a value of 33.5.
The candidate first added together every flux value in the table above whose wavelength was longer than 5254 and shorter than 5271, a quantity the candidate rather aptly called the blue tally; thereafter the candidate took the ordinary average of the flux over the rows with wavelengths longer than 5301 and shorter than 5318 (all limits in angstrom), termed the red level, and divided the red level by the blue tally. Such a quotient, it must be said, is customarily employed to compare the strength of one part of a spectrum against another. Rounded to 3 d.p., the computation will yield 0.141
